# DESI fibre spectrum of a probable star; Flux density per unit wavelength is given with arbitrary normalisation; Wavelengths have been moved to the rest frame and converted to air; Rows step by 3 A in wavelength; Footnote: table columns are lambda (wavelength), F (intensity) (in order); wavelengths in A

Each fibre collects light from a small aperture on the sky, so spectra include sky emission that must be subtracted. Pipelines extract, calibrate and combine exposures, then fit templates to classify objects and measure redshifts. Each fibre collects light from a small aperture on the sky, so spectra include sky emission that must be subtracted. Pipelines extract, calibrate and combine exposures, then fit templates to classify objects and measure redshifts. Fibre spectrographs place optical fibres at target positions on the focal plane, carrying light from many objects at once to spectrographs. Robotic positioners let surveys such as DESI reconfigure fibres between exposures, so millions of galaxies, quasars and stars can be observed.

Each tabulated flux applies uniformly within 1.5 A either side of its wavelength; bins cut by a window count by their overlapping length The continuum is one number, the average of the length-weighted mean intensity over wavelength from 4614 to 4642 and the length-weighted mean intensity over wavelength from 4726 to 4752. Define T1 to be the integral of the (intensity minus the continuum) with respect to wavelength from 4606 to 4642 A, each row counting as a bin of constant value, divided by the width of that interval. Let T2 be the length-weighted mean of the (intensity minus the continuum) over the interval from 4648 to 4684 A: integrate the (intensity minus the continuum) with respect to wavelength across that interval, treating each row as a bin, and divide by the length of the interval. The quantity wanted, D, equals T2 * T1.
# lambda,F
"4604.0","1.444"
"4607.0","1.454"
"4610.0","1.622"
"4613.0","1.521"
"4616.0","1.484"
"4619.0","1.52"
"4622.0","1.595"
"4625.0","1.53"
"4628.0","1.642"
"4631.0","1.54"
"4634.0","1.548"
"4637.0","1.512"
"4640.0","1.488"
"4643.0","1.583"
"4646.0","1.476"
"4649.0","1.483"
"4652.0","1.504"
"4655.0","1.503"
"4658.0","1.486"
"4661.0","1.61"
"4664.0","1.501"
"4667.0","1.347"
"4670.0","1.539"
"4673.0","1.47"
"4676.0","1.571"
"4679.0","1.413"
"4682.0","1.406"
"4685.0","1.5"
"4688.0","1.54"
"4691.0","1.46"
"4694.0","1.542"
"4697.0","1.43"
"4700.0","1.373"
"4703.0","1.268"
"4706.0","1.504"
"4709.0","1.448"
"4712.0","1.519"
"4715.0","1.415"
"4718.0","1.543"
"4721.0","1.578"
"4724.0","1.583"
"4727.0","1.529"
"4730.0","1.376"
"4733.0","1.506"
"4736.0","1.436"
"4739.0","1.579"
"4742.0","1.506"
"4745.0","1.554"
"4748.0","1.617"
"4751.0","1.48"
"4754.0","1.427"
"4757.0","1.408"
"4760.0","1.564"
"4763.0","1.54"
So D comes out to -0.0006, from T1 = 0.01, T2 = -0.039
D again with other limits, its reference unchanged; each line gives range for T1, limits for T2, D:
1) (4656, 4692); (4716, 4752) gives 0.0001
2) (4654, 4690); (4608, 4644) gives -0.0008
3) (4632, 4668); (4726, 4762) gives 0.0005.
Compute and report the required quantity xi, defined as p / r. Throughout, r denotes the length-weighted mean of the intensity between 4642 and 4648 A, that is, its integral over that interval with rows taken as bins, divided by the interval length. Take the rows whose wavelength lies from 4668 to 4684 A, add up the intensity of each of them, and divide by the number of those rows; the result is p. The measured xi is 0.97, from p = 1.48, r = 1.52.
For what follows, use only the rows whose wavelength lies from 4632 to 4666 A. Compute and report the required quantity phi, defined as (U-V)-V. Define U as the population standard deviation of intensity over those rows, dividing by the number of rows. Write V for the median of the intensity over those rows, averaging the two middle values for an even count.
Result -2.96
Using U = 0.042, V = 1.50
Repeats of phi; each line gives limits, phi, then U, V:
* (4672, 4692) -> -2.88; 0.057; 1.47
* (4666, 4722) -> -2.86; 0.081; 1.47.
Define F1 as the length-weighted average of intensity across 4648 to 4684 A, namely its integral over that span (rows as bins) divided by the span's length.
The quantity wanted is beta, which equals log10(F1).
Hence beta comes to 0.172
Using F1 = 1.49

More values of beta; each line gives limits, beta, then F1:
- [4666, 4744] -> 0.170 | 1.48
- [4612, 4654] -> 0.185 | 1.53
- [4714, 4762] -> 0.178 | 1.51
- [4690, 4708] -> 0.155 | 1.43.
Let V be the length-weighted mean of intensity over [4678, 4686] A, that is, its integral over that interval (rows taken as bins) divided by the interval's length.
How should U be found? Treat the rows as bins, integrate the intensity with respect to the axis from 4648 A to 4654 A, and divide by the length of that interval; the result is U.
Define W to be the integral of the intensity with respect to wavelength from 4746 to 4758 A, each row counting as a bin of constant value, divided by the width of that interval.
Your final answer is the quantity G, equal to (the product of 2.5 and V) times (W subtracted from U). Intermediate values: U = 1.50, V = 1.44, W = 1.49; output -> 0.02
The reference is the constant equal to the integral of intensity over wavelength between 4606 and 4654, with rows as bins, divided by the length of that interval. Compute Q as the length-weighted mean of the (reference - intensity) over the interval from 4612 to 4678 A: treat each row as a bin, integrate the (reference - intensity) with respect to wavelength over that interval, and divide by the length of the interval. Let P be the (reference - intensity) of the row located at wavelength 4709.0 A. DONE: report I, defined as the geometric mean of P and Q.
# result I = 0.032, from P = 0.08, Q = 0.012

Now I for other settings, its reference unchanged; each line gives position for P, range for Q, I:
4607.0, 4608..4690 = 0.036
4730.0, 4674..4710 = 0.110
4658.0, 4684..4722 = 0.054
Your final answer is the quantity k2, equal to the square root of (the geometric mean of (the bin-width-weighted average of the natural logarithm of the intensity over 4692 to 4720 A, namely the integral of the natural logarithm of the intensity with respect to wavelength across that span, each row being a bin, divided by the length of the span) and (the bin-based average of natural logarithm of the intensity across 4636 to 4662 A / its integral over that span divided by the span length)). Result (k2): 0.626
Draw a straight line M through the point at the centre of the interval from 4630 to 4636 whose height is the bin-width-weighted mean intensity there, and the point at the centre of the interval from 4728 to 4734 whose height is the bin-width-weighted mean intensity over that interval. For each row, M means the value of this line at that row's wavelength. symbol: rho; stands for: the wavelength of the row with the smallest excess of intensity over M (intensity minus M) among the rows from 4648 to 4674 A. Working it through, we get 4667.0 A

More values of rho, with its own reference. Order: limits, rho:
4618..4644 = 4640.0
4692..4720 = 4703.0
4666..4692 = 4667.0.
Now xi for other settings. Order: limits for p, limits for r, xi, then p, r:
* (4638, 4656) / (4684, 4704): 1.04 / 1.51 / 1.45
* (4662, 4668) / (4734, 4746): 0.94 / 1.42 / 1.52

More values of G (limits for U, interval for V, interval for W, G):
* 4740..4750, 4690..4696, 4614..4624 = 0.09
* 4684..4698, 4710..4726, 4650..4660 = -0.02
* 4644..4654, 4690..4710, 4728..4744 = 0.03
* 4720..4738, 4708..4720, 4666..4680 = 0.10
